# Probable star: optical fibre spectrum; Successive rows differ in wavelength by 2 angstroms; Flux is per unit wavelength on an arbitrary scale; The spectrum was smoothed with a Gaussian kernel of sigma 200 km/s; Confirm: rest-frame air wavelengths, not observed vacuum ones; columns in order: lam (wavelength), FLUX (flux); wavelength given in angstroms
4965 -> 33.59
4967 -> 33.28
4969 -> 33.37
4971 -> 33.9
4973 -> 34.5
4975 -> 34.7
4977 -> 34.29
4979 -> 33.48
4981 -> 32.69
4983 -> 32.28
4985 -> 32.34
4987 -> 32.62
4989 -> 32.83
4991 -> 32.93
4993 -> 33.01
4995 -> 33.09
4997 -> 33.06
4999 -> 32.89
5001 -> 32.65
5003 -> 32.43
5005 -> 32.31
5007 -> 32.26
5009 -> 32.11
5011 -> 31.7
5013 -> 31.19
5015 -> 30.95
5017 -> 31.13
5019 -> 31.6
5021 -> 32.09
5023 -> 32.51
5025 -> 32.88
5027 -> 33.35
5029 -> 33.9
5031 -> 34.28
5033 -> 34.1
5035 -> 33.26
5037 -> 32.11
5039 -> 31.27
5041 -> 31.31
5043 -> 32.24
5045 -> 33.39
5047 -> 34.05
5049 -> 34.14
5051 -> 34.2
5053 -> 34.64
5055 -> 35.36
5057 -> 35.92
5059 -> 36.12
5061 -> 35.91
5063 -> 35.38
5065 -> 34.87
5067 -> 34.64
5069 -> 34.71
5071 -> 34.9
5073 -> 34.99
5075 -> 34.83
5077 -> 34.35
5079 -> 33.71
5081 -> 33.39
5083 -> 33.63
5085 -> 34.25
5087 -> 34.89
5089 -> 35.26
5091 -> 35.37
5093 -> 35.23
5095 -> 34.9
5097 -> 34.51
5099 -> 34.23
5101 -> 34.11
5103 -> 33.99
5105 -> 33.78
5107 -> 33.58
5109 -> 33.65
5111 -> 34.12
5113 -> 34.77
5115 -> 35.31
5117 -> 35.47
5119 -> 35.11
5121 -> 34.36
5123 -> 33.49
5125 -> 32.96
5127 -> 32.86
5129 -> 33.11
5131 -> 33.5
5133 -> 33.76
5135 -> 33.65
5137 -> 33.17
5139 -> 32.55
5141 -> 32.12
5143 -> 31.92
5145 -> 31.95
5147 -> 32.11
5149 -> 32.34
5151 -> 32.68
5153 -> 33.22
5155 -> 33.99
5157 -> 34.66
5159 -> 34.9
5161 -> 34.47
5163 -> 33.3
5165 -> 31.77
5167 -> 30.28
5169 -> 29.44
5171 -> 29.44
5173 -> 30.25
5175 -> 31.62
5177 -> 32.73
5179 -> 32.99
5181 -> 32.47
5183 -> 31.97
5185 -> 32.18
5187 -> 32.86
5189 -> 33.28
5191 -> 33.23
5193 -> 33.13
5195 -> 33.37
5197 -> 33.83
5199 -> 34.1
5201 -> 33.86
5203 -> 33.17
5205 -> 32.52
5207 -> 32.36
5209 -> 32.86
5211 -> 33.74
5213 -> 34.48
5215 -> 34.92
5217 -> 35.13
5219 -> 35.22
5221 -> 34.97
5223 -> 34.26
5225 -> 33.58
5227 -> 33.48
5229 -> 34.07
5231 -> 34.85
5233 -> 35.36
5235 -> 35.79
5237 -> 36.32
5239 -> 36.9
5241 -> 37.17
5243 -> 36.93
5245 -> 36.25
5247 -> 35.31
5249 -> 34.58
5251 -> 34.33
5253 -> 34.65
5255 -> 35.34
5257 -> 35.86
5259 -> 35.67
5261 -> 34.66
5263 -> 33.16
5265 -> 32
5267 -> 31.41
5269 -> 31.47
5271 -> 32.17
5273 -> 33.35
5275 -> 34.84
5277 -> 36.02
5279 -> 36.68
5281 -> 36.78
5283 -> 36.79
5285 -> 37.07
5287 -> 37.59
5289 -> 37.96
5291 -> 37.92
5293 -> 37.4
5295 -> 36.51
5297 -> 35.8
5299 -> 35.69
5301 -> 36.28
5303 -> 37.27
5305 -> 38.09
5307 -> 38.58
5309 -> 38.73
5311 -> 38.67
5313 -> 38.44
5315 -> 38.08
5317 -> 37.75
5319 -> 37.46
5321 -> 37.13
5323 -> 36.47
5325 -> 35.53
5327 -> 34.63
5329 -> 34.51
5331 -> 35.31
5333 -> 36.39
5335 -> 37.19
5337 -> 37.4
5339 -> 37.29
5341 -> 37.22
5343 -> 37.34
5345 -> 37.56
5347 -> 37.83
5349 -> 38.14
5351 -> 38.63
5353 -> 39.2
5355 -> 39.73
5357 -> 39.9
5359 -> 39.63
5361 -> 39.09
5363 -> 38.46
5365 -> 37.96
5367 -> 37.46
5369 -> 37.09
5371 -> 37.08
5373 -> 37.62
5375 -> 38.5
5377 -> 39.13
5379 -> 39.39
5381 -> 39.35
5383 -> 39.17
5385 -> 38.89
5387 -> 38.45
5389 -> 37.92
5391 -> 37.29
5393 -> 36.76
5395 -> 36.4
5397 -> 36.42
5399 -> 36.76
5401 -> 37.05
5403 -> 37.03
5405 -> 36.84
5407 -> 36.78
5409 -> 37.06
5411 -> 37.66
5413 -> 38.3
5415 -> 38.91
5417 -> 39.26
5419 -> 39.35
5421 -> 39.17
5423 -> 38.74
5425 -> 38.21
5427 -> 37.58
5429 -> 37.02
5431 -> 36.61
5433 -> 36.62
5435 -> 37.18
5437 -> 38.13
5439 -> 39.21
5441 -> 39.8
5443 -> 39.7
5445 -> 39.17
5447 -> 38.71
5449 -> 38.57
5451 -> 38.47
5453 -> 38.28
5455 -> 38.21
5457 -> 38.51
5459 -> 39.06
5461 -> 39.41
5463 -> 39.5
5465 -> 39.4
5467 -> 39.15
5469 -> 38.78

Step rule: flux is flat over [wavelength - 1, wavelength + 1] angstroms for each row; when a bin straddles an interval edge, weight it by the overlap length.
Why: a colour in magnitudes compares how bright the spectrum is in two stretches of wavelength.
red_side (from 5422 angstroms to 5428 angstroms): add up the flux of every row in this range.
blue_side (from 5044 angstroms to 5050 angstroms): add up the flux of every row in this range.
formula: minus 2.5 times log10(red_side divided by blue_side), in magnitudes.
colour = -0.13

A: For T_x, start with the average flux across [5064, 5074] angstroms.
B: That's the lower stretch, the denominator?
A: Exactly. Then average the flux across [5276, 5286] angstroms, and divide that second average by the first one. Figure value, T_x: 1.05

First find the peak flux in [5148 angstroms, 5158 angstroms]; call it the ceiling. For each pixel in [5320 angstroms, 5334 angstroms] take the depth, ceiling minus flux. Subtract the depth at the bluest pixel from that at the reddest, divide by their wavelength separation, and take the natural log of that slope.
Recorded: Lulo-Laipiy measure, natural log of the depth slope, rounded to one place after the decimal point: -2.8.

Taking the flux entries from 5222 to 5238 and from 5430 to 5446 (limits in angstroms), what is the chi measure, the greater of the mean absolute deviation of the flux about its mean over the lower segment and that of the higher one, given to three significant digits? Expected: 1.17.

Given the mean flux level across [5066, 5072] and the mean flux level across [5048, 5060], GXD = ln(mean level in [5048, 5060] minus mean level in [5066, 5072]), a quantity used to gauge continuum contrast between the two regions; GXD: -1.2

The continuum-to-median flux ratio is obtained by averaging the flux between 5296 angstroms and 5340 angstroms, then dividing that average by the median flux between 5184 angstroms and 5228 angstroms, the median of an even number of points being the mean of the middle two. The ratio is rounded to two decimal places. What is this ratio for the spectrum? 1.10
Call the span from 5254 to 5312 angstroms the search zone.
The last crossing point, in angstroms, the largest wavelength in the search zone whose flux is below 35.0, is 5275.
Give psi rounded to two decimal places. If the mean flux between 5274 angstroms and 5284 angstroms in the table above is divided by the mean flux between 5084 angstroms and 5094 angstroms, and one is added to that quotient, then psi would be 2.03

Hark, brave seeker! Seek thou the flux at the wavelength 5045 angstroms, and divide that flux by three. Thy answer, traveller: 11.1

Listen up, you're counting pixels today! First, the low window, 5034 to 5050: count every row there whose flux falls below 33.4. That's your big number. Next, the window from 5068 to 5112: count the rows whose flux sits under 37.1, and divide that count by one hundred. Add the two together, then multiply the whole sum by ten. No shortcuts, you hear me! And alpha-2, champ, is 62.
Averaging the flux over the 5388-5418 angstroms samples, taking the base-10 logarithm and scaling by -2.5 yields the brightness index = -3.93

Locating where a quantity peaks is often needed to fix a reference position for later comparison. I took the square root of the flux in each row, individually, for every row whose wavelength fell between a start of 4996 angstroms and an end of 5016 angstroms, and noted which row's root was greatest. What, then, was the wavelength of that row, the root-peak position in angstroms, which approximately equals 4997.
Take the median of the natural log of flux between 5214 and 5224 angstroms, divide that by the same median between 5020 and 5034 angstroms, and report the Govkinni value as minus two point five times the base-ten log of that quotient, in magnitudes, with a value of -0.015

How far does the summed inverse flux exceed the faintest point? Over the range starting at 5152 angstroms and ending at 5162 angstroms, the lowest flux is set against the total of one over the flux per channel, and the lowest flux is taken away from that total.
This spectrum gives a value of -33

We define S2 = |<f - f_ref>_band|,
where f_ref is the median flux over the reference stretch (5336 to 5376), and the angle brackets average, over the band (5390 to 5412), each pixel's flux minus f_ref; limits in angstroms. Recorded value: 1.0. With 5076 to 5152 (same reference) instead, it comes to 4.1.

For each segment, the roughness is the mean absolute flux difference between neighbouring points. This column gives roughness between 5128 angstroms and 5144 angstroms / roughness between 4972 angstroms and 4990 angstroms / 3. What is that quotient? 0.30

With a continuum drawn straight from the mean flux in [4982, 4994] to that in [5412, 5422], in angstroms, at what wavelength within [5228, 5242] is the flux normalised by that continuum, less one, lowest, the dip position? 5229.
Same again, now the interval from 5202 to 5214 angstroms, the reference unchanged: 5207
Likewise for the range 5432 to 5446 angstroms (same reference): 5433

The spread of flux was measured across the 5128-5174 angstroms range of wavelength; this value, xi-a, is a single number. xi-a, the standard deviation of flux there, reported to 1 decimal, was 1.5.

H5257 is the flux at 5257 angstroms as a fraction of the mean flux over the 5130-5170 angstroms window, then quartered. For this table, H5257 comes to 0.273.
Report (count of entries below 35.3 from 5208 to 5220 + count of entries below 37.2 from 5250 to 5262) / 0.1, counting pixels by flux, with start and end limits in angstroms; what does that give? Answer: 120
